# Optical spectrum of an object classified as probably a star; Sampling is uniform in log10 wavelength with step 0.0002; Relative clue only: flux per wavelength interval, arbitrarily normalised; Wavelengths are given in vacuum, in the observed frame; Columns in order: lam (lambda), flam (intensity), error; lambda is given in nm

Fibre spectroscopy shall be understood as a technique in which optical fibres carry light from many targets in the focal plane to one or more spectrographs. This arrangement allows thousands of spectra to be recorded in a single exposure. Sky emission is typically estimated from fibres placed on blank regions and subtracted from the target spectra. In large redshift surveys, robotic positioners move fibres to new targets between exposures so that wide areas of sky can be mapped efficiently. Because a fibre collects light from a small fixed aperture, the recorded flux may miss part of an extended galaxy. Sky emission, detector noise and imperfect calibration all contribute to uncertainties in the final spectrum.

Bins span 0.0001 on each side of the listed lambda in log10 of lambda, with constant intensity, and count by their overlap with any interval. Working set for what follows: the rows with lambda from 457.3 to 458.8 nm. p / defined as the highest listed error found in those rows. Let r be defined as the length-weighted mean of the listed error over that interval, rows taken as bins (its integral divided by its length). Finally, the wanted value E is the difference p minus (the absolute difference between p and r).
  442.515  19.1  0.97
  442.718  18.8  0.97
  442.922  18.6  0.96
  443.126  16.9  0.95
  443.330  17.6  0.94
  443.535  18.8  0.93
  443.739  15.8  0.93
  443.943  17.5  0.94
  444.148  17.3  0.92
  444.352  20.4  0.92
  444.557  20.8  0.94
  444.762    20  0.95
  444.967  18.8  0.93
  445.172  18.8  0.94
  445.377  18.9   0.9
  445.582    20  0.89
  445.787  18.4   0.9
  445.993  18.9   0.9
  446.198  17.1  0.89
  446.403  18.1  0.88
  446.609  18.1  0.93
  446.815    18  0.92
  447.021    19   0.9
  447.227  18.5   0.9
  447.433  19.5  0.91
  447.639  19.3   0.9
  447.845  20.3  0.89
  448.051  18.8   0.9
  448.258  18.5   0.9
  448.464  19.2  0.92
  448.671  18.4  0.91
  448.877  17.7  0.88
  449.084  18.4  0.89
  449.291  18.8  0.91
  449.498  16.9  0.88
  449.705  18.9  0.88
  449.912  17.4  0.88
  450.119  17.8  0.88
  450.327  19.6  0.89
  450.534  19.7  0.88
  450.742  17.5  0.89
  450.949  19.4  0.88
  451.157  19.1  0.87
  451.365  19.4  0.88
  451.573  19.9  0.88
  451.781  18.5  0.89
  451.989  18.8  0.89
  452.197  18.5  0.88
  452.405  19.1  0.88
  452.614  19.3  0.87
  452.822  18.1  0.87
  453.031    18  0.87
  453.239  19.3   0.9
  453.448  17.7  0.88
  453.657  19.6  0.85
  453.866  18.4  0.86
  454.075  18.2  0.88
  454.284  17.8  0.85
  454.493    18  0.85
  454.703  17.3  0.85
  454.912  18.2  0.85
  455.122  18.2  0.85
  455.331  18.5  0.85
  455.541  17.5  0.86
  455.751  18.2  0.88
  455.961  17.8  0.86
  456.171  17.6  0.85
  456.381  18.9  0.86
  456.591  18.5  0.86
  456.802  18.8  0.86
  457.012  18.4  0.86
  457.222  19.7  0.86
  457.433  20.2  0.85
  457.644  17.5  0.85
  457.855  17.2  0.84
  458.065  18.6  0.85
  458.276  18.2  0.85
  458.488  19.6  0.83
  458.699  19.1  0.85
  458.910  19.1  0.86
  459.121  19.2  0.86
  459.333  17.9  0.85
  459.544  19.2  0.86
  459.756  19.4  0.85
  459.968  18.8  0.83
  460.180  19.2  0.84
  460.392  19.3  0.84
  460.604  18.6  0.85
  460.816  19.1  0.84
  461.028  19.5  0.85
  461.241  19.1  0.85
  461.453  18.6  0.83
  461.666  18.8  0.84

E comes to 0.846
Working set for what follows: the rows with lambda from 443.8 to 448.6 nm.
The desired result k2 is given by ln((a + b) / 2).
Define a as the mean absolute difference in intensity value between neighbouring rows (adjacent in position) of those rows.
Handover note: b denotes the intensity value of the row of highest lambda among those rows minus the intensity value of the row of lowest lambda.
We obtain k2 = 0.2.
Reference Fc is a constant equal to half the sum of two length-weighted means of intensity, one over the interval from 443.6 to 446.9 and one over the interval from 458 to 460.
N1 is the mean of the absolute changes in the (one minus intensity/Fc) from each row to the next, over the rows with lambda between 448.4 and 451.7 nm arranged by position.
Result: 0.055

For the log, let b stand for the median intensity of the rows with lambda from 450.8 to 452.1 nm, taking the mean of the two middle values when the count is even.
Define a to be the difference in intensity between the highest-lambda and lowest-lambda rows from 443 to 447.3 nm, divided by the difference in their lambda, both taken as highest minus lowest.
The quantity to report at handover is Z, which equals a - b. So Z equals -18.9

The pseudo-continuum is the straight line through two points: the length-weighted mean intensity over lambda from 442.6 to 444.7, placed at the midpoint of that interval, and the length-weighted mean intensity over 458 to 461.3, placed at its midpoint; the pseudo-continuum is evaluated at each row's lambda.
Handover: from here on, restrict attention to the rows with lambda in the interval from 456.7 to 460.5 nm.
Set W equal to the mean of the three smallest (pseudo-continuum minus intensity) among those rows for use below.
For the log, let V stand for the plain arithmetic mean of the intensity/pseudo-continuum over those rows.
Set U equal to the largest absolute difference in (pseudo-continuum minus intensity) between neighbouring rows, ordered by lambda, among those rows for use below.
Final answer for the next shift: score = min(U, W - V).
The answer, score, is -1.9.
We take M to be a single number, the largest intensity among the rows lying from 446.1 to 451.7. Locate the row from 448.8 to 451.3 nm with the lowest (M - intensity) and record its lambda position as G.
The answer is 450.534 nm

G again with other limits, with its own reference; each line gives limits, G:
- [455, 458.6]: 457.433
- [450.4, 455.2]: 451.573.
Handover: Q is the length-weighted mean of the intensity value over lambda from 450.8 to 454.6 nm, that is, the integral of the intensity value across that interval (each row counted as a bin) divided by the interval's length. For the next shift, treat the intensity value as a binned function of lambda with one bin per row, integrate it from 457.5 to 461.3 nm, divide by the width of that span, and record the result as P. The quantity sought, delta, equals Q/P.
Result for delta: 0.99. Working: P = 18.8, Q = 18.7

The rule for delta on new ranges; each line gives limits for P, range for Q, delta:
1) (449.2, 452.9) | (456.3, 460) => 1.00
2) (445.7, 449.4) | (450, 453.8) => 1.01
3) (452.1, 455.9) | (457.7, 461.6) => 1.03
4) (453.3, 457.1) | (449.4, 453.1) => 1.03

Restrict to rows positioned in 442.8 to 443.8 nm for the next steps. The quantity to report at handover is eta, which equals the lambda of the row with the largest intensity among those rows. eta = 443.535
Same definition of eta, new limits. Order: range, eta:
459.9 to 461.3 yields 461.028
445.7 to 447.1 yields 447.021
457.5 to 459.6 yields 458.488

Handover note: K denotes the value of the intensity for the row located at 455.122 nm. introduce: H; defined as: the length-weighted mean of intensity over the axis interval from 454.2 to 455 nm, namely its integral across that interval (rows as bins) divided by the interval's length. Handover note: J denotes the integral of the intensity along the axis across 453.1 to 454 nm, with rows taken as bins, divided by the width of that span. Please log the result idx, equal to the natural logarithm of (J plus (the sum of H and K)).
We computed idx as 4.00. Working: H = 17.8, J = 18.7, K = 18.2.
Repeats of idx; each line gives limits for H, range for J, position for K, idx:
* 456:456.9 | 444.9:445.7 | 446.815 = 4.02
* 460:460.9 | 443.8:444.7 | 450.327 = 4.05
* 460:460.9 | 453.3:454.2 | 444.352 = 4.06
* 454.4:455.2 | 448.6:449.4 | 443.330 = 3.99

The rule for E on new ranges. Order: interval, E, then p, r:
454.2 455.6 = 0.851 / 0.860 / 0.851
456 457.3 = 0.859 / 0.860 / 0.859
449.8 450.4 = 0.883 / 0.890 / 0.883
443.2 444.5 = 0.931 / 0.940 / 0.931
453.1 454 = 0.873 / 0.900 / 0.873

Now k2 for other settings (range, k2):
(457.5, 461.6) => -0.2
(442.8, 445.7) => 0.3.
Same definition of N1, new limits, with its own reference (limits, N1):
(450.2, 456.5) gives 0.040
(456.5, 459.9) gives 0.043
